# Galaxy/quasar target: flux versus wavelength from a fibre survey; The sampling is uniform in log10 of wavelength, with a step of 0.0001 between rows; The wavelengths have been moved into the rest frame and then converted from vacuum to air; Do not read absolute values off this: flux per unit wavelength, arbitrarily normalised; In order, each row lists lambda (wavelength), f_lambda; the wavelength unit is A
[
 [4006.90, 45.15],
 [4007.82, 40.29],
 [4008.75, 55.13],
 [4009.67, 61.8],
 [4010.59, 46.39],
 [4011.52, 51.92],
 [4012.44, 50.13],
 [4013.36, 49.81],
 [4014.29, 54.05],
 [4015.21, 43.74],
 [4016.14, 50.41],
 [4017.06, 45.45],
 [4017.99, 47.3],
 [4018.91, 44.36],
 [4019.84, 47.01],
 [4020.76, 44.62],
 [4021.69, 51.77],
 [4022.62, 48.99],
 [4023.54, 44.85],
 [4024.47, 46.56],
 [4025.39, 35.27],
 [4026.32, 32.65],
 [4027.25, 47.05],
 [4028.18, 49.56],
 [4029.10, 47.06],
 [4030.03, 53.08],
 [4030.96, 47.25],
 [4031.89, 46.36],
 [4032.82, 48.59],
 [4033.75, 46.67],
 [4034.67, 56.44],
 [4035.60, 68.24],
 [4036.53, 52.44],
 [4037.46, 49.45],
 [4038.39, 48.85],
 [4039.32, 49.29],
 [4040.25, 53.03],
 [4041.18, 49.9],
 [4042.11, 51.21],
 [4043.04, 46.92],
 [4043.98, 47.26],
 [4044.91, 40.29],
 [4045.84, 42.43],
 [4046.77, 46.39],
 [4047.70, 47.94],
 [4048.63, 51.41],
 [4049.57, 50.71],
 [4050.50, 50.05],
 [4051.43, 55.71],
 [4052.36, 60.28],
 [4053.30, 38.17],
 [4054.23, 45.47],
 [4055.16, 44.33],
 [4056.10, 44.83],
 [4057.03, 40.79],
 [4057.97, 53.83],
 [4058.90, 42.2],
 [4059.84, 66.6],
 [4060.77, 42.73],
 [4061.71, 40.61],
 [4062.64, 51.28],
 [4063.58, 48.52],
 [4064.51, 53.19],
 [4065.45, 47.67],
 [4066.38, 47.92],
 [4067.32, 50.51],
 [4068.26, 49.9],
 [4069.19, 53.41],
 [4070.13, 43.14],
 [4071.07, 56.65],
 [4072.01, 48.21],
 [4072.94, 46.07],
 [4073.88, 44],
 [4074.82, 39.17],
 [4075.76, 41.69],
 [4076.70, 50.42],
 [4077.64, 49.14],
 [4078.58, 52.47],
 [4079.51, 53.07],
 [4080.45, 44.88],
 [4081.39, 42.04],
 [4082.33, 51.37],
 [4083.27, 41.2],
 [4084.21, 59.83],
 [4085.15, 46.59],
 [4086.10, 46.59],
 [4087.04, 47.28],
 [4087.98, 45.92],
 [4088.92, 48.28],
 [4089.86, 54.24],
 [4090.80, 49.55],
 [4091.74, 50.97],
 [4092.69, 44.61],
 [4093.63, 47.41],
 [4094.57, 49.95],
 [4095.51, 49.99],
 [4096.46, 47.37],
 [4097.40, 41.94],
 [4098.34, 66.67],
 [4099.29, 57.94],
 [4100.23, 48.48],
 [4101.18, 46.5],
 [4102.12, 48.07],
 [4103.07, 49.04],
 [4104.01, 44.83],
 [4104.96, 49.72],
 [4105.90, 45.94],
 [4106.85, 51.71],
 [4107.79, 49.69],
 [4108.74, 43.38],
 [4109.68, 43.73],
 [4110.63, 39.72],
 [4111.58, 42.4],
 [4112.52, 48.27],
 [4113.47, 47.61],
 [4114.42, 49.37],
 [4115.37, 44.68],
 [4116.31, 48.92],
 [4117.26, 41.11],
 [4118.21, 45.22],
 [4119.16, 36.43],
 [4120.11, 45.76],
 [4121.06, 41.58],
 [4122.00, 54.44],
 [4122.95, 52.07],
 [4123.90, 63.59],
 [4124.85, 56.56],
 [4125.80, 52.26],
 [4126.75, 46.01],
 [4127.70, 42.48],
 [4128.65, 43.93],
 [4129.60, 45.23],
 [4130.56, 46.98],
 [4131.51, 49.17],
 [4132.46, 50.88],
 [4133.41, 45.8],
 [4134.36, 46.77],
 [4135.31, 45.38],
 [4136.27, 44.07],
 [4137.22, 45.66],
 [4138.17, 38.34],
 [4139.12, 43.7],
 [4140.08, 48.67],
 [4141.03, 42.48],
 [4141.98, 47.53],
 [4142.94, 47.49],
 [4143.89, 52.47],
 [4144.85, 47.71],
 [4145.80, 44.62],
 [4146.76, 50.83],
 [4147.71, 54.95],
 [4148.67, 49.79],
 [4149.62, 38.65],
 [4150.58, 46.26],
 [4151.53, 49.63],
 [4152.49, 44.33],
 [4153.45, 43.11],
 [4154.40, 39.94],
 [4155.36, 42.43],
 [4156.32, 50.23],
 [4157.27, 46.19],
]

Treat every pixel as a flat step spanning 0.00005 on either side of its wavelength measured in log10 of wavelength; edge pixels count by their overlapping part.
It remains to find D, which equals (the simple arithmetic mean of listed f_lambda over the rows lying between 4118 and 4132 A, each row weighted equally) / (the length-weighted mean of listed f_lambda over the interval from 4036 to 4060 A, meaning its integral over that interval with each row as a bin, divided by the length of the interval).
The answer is 0.99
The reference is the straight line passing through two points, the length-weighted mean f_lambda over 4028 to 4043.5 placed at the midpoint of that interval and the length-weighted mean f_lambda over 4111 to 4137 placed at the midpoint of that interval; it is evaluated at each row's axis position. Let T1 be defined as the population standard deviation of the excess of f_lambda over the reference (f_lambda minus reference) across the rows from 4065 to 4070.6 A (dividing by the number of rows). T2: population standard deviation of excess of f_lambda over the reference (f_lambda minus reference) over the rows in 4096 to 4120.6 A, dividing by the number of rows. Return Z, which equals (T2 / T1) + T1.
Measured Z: 4.9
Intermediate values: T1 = 3.1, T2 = 5.6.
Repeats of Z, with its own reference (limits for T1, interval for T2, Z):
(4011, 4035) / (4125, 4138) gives 5.5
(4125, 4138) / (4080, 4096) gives 4.3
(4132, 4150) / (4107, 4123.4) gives 5.3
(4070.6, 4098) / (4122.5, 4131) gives 6.0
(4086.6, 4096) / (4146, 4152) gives 4.5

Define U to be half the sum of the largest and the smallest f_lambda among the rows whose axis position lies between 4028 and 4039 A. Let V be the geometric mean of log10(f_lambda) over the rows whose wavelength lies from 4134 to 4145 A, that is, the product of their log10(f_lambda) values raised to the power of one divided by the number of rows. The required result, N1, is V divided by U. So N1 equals 0.0290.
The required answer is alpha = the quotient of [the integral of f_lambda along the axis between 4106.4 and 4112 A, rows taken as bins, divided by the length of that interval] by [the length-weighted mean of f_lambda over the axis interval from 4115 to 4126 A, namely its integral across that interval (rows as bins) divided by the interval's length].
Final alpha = 0.93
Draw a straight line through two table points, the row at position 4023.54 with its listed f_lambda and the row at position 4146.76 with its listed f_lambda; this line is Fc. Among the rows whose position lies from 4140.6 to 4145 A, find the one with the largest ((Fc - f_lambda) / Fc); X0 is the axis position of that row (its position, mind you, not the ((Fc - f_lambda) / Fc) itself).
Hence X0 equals 4141.03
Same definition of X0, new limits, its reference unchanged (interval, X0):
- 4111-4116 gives 4111.58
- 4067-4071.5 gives 4070.13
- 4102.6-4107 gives 4104.01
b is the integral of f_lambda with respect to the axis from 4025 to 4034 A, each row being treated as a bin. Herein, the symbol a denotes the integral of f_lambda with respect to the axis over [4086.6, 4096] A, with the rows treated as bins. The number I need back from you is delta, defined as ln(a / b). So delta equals 0.12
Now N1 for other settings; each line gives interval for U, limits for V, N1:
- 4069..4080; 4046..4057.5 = 0.0350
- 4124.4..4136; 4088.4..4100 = 0.0344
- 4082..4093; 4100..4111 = 0.0330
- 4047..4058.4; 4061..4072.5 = 0.0343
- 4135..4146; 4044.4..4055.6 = 0.0369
